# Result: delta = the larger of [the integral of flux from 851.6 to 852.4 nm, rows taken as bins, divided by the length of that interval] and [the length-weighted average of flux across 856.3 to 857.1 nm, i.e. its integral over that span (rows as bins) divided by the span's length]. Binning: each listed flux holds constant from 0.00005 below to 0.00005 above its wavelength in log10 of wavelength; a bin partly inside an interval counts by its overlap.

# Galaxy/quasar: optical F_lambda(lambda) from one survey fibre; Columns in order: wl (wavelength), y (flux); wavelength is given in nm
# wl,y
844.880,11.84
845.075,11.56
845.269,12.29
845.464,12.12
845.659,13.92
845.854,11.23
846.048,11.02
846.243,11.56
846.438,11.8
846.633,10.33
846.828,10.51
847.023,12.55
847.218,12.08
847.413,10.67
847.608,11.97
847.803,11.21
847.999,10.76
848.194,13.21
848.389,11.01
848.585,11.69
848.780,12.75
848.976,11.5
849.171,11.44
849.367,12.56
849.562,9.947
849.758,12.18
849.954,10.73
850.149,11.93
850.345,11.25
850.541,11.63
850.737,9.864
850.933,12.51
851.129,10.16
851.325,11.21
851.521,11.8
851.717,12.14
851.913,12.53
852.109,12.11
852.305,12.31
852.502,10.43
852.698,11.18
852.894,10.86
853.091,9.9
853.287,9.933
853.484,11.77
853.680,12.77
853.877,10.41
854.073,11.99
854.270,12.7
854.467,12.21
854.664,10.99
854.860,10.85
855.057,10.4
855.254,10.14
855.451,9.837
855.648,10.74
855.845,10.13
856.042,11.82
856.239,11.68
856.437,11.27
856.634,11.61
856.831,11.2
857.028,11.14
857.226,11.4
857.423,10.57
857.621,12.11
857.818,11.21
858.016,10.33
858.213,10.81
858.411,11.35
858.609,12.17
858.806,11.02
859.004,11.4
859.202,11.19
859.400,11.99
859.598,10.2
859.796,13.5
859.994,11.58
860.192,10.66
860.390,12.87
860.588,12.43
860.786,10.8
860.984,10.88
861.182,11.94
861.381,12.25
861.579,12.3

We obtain 12.3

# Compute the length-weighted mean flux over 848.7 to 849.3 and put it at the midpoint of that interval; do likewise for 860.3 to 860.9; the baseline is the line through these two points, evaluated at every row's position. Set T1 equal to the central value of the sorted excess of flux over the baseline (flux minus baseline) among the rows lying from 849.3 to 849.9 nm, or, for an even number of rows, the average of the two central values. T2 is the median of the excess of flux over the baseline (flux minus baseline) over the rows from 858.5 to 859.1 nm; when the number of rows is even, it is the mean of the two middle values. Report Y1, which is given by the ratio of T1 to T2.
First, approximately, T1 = 0.3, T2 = -0.6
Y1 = -0.47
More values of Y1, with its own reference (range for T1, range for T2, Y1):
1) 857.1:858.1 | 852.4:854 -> 0.60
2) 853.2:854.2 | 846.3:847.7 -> 2.31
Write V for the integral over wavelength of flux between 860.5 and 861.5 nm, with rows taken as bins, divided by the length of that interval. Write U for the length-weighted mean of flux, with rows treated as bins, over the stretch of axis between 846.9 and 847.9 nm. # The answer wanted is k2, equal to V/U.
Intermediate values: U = 11.7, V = 11.67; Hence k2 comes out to 1.00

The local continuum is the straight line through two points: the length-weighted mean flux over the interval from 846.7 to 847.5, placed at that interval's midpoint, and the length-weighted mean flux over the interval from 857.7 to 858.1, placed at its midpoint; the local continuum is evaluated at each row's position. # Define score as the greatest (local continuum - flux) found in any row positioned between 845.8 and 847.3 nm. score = 1.12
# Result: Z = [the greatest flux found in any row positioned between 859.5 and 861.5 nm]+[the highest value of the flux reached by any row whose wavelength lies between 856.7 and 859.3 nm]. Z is 25.7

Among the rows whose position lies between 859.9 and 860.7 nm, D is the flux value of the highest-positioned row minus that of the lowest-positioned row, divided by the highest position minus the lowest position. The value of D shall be 1.4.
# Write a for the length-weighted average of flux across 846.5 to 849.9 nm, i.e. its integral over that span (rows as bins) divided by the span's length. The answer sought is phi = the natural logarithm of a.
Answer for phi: 2.45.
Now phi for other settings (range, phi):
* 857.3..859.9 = 2.43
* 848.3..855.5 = 2.43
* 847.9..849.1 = 2.47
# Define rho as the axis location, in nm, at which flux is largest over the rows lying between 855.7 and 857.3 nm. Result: 856.042 nm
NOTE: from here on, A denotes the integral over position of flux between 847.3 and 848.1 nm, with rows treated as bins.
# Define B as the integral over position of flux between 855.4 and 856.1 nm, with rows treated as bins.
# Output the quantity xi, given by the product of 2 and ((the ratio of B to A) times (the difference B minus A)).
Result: -2.5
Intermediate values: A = 8.9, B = 7.4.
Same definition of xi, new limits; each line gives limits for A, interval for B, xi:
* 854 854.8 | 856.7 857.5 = -1.2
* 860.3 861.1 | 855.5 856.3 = -1.1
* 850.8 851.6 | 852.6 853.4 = -1.3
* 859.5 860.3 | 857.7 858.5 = -0.8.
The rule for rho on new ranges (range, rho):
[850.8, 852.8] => 851.913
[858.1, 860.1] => 859.796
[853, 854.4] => 853.680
